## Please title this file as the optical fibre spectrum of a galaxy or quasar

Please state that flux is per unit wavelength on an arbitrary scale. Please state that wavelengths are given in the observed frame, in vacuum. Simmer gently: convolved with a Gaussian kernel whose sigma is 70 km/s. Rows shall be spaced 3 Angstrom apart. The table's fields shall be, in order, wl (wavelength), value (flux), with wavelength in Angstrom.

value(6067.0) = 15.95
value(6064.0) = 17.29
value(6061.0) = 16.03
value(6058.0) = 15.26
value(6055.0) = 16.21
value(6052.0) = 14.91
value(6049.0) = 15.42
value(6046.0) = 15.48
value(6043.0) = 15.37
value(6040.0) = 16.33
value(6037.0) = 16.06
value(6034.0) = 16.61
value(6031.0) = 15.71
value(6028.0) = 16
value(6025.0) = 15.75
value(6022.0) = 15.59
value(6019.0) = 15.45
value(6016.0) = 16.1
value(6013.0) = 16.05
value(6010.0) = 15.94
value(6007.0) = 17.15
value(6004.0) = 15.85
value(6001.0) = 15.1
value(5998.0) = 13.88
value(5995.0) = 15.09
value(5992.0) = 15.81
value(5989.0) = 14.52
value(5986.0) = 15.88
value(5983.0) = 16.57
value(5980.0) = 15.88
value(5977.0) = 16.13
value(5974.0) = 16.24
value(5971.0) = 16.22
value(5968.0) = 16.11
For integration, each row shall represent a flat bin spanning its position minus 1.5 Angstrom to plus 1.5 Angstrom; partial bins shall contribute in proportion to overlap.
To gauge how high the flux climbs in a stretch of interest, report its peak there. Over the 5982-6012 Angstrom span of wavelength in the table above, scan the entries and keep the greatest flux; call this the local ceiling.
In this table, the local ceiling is 17.15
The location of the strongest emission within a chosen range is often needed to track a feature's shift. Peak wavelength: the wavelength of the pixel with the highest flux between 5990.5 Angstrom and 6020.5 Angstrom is 6007.0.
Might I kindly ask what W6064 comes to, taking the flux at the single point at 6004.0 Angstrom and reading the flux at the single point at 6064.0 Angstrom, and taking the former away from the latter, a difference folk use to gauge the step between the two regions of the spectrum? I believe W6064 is 1.4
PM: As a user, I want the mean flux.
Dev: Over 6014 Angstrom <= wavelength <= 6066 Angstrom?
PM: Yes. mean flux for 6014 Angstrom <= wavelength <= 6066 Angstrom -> 15.86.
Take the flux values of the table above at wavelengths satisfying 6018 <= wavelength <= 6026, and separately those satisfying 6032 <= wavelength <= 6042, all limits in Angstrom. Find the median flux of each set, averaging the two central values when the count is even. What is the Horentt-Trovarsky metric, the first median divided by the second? 0.95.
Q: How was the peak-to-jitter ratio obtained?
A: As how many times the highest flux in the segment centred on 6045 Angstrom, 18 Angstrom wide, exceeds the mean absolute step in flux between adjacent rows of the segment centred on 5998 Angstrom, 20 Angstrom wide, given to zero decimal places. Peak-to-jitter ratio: 15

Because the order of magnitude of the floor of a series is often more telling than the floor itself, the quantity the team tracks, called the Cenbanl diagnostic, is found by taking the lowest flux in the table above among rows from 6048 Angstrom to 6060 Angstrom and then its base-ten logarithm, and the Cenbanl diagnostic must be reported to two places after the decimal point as 1.17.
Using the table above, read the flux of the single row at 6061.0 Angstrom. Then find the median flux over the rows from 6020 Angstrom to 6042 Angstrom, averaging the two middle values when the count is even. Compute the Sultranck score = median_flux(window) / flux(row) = 1.00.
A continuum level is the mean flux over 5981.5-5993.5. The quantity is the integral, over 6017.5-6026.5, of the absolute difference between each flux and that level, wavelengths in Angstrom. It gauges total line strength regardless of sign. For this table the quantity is 1.2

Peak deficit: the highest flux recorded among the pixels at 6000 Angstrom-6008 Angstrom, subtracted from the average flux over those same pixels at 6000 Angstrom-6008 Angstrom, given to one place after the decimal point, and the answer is -1.1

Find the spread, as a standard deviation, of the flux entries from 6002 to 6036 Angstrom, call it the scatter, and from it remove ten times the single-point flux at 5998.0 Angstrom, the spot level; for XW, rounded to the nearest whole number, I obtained -138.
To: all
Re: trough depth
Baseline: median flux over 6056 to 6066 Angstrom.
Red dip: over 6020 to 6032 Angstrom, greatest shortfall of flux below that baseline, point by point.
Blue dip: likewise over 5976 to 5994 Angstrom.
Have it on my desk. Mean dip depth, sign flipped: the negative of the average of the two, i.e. -1.0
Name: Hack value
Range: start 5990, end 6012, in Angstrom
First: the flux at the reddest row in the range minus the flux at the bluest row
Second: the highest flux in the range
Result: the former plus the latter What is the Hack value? 17.3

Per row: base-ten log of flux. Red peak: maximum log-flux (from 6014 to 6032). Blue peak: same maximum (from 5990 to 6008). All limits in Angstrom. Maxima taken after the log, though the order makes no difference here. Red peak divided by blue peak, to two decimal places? 0.98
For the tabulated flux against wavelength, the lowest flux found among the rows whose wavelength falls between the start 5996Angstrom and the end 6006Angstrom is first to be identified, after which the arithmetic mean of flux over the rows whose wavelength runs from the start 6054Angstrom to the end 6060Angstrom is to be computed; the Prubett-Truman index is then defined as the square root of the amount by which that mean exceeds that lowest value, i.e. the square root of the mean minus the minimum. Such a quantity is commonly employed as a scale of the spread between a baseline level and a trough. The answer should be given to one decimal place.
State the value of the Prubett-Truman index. 1.4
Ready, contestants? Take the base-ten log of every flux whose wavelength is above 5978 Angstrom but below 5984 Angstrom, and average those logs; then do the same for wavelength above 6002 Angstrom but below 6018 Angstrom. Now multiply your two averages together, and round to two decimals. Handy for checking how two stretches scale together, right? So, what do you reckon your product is 1.46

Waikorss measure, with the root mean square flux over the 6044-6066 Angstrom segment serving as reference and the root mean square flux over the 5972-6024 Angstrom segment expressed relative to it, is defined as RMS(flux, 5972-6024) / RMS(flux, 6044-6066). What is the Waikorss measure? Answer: 0.99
